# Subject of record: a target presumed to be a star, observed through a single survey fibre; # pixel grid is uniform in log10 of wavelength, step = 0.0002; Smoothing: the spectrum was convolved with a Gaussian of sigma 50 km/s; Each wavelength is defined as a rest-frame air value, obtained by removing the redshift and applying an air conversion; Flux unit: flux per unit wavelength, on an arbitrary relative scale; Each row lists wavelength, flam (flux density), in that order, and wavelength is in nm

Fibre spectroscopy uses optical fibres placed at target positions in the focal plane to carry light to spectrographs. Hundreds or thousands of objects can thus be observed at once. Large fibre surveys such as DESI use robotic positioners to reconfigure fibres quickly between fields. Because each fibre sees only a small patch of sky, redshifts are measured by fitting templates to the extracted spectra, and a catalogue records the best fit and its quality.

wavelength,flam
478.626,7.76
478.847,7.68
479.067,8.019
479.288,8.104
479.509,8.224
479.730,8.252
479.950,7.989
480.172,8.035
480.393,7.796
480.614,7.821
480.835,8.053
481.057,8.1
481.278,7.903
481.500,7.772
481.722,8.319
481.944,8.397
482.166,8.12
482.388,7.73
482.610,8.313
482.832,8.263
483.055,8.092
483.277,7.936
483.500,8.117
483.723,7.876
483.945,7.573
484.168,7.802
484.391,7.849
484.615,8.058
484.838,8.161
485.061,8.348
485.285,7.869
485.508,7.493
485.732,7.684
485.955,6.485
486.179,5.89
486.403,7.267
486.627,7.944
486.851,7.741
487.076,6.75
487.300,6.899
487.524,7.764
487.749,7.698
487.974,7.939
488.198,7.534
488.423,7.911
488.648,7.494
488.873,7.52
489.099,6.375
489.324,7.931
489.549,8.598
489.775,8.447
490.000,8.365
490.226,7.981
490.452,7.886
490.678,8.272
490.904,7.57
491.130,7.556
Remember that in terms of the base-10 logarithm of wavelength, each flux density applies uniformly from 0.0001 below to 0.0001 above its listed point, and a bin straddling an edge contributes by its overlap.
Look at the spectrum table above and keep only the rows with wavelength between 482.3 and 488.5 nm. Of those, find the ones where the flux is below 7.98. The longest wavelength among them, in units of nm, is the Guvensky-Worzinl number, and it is 488.423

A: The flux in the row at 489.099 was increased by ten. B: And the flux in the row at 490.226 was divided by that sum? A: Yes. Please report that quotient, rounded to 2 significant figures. 0.49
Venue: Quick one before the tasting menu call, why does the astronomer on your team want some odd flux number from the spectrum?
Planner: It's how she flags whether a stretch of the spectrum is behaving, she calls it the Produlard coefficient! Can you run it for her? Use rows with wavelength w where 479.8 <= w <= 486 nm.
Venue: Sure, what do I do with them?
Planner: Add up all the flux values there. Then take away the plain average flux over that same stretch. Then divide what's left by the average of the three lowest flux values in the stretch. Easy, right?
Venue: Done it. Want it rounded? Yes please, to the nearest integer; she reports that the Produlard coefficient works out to 30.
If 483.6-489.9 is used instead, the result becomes 33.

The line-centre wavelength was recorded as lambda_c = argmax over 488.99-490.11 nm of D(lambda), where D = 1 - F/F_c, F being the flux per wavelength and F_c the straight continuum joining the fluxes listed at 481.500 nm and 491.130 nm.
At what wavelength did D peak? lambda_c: 489.099 nm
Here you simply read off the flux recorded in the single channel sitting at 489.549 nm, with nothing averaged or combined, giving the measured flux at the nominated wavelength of 8.598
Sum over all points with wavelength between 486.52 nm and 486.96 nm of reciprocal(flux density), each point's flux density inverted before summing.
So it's 0.255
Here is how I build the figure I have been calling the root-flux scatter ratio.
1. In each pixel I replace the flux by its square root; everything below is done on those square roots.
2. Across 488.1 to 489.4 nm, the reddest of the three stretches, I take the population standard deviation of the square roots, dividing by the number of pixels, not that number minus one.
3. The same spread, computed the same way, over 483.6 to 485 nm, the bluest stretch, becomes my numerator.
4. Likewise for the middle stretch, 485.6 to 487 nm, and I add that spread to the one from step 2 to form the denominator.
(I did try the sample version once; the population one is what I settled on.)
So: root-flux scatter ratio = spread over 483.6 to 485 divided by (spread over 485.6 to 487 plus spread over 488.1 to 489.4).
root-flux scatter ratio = 0.140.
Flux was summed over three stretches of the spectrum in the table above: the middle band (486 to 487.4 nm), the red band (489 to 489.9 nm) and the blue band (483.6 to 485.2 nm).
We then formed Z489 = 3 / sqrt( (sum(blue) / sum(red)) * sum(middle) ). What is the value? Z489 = 0.35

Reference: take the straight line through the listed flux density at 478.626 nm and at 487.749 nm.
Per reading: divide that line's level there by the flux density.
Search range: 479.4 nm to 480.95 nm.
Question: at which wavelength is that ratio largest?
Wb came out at 480.393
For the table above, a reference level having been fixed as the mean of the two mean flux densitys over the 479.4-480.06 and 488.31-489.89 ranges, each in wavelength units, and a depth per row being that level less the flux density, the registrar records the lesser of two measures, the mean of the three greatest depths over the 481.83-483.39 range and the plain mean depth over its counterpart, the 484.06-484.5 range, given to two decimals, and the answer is 0.04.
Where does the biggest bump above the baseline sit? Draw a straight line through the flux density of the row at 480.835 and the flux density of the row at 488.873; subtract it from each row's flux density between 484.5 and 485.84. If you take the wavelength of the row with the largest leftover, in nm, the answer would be 485.061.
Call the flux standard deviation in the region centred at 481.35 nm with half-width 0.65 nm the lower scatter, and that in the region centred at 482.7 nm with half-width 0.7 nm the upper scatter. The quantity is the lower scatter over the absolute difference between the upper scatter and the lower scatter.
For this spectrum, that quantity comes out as 10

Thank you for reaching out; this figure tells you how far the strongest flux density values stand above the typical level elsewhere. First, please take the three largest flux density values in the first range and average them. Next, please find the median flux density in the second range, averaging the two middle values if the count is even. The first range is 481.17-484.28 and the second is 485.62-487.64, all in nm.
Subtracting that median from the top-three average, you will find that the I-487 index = 1.1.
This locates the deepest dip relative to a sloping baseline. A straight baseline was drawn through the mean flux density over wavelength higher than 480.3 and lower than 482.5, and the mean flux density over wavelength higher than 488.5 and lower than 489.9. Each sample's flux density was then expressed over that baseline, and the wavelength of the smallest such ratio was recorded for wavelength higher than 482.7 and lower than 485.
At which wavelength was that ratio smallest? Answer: 483.945 nm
